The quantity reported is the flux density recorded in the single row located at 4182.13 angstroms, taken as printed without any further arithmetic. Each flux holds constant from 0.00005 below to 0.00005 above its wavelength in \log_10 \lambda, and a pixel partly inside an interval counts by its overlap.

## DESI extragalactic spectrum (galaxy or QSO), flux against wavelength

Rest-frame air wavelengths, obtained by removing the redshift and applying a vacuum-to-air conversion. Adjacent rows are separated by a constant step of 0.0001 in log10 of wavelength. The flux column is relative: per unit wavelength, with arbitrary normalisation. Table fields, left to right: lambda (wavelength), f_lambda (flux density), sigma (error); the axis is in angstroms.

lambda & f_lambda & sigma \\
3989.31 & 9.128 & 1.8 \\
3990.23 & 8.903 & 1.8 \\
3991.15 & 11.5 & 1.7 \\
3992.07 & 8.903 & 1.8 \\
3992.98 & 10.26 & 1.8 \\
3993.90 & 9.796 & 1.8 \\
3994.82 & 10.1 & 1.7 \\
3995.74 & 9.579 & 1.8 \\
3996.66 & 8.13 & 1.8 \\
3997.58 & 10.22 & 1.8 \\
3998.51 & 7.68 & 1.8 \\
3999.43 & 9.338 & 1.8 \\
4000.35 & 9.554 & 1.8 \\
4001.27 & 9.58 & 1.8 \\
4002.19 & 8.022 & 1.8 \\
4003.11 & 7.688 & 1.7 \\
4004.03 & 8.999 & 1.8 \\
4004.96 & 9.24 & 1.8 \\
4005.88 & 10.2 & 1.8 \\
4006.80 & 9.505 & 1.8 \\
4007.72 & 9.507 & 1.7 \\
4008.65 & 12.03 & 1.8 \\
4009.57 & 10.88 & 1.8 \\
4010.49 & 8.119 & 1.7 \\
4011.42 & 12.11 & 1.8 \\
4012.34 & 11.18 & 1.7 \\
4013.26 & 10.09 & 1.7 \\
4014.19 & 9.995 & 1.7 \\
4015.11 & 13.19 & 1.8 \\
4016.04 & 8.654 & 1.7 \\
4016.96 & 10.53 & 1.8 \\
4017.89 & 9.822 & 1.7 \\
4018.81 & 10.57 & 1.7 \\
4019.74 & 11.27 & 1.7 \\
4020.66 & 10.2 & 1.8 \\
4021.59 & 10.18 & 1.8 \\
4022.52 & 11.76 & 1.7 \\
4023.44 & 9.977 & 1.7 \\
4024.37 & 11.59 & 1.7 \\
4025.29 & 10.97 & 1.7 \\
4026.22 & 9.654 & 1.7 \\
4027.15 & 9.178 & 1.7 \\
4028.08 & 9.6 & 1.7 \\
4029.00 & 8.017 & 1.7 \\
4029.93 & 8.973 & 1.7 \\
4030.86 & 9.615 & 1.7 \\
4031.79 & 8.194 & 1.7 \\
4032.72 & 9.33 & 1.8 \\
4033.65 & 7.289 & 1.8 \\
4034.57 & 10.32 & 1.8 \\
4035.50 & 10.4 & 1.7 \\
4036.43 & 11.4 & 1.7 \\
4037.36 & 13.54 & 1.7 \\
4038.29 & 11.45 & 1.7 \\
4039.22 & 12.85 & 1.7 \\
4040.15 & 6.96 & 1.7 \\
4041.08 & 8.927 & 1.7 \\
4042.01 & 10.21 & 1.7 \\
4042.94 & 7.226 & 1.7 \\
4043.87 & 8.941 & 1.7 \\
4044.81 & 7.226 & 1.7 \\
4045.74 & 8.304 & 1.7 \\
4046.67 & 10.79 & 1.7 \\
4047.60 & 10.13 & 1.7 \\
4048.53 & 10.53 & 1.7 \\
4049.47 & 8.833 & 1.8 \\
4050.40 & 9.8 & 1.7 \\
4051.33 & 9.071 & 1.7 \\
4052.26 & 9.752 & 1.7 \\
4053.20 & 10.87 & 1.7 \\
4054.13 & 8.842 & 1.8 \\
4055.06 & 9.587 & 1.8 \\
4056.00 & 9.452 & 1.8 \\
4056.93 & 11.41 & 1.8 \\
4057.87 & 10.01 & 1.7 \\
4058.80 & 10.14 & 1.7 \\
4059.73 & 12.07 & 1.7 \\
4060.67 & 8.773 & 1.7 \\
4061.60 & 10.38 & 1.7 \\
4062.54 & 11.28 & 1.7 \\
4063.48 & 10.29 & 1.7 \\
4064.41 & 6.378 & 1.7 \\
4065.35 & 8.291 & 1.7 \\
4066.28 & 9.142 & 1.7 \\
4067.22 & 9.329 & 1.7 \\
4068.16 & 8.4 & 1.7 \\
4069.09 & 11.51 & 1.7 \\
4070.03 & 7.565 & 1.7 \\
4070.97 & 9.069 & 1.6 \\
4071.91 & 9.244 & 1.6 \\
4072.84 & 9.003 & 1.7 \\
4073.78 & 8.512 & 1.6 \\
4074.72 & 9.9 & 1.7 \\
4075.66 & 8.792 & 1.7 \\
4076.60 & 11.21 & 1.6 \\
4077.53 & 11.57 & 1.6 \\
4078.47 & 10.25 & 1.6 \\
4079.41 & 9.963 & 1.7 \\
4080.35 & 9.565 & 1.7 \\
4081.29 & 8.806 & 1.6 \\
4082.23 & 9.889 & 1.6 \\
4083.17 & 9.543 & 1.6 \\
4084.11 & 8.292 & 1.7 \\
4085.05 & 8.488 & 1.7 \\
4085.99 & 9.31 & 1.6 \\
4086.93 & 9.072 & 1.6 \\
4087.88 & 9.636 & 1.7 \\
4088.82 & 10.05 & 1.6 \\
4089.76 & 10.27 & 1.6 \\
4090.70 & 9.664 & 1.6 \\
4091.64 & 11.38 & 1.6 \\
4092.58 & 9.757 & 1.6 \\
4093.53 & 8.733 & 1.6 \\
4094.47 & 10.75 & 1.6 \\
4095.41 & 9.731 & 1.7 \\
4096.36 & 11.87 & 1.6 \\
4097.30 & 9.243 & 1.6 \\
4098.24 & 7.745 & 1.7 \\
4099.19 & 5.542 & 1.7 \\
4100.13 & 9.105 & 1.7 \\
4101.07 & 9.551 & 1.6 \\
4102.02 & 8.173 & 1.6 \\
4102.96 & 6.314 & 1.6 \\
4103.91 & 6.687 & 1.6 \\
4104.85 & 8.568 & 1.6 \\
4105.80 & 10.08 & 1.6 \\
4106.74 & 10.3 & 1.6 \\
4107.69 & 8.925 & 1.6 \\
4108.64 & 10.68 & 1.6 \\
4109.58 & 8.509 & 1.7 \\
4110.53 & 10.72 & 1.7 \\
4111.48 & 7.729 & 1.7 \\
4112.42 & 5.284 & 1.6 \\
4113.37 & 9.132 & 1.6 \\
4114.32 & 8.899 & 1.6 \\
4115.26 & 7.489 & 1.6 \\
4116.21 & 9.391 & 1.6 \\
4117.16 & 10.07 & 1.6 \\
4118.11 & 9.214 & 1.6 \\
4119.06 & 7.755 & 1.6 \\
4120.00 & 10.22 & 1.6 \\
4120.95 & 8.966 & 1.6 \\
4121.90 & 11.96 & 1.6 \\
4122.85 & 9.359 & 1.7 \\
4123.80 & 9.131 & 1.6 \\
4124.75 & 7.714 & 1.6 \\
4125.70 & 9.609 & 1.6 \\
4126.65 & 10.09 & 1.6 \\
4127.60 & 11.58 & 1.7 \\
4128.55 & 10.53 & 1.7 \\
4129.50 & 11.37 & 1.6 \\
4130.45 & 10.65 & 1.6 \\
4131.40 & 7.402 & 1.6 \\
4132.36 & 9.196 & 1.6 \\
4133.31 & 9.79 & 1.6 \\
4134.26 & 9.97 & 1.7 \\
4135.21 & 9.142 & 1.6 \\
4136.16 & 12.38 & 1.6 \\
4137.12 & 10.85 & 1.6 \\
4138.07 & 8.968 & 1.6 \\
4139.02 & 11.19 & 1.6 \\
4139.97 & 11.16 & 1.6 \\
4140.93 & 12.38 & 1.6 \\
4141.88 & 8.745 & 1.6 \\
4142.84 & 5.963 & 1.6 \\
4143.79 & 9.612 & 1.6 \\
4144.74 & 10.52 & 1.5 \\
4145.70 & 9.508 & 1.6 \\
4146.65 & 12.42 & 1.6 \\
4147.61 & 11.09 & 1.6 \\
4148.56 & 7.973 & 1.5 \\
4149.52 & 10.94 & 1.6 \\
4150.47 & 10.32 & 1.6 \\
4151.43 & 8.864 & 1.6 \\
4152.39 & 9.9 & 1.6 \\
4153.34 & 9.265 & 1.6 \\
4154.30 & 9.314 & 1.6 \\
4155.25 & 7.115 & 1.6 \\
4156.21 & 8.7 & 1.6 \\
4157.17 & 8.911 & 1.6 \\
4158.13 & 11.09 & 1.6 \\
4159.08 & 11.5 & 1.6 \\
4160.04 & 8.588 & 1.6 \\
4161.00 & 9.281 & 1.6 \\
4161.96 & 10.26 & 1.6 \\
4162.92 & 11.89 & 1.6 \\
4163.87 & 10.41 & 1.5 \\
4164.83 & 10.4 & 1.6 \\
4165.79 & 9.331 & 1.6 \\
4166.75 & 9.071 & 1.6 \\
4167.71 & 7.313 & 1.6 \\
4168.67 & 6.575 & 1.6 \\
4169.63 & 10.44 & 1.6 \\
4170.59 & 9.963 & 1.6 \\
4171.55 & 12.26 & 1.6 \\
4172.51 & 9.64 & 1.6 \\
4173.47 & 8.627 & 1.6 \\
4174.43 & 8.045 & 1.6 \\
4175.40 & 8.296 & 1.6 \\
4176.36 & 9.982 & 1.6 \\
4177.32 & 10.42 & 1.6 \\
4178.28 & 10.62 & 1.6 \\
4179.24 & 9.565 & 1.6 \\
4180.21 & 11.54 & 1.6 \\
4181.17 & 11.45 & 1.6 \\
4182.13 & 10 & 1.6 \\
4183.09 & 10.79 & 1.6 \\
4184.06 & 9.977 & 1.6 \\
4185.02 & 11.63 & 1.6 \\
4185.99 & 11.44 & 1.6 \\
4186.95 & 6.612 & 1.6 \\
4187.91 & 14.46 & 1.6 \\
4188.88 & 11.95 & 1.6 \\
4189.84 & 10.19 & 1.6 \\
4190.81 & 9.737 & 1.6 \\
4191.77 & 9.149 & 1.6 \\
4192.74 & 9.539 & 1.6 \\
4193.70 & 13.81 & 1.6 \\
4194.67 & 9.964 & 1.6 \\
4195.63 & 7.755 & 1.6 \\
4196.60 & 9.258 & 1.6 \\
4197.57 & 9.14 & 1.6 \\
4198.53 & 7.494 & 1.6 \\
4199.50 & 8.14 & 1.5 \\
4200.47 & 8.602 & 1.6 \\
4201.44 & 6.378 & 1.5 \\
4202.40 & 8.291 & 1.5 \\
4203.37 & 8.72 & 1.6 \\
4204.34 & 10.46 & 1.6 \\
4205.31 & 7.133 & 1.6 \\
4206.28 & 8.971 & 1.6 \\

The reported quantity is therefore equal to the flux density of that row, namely 10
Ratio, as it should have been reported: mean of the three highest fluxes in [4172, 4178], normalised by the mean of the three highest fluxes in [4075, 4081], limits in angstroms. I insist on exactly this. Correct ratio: 0.91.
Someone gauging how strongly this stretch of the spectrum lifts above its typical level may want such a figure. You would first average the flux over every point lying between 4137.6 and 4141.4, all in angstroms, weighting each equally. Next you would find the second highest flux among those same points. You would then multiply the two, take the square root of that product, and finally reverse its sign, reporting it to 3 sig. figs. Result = -11.1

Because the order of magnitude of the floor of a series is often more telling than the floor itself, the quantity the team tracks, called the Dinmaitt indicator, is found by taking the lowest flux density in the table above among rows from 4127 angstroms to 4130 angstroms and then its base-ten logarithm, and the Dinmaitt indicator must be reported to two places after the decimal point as 1.02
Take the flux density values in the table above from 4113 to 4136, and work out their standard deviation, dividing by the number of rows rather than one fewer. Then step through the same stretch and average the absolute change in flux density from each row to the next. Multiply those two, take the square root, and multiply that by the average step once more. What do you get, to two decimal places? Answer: 1.67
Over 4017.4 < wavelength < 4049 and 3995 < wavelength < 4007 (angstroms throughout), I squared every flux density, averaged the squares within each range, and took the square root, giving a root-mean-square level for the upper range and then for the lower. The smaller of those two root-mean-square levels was 9.1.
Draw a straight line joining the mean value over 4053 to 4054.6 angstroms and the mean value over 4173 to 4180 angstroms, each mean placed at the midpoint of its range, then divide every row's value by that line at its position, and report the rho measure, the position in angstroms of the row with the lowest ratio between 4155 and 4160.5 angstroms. 4155.25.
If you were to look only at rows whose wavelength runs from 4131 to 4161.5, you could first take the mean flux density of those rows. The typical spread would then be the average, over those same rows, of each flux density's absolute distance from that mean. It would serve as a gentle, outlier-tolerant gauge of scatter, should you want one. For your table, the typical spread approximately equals 1.2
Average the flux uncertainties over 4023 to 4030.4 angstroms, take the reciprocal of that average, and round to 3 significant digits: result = 0.588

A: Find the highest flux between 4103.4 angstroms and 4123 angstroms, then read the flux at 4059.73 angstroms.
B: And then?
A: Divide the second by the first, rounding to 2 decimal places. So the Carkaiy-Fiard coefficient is 1.01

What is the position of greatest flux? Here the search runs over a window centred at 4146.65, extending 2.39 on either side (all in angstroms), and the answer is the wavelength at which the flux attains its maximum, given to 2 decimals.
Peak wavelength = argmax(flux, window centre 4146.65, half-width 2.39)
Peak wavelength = 4146.65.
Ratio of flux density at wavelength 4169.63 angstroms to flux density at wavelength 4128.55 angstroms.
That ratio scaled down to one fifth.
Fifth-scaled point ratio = 0.198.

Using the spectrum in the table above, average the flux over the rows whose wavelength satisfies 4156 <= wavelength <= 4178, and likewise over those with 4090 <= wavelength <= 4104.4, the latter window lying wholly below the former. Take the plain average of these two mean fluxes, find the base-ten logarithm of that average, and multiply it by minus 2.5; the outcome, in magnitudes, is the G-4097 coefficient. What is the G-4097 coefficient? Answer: -2.42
